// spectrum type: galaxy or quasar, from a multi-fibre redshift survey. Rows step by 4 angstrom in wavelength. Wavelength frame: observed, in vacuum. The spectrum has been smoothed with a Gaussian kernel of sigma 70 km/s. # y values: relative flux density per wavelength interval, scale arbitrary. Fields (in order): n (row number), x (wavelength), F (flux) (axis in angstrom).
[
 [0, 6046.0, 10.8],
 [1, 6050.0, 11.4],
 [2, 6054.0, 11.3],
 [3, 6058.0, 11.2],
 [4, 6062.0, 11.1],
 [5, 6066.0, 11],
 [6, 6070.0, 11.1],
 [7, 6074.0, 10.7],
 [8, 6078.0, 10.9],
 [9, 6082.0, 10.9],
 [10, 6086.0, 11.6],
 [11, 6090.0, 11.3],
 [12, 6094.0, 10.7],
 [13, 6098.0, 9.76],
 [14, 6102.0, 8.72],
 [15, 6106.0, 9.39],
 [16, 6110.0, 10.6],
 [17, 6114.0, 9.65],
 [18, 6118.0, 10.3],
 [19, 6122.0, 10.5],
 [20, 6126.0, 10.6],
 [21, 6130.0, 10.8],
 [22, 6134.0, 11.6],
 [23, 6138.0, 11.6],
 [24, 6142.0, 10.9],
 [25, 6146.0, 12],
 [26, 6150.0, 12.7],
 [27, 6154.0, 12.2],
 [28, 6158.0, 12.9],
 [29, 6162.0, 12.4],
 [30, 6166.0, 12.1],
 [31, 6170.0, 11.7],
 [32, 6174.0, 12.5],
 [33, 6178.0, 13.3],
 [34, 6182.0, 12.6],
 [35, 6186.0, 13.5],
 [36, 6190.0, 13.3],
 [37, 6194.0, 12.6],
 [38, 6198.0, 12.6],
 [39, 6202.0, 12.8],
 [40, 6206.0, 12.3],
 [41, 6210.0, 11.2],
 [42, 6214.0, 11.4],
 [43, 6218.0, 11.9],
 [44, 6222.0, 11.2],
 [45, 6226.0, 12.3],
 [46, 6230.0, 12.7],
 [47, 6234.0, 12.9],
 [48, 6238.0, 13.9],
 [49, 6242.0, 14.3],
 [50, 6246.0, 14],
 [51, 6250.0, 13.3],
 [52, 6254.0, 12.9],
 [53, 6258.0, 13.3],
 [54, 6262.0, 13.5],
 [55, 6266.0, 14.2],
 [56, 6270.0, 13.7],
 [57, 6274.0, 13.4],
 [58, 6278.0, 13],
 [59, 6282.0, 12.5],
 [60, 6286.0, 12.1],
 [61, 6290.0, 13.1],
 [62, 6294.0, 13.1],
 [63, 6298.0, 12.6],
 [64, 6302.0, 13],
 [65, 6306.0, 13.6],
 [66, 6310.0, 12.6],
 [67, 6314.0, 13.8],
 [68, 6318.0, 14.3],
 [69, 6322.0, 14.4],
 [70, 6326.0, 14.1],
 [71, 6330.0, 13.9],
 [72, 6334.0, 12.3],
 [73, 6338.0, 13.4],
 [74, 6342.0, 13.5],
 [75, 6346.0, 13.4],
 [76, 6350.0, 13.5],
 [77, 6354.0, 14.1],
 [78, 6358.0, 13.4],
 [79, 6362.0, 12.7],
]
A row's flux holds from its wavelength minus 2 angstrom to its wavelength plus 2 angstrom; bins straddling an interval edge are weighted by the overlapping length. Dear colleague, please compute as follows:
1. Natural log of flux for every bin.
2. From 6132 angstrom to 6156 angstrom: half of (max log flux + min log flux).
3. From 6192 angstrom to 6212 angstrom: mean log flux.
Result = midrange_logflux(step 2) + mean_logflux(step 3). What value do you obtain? 4.97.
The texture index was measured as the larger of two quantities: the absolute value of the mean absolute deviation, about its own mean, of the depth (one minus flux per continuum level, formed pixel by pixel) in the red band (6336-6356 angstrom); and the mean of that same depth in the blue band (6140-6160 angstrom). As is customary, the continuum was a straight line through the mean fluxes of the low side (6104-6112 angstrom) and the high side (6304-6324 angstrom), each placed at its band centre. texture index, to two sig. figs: 0.011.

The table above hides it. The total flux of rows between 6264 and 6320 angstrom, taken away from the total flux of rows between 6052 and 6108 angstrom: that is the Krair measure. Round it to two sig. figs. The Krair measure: -35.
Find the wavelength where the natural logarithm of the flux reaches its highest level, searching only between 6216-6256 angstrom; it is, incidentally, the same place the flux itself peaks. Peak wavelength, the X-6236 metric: 6242.0 angstrom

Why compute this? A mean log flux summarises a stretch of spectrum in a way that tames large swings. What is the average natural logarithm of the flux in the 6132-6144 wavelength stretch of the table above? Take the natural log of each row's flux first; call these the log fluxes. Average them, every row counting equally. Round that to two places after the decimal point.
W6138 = 2.43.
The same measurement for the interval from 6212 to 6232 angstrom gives 2.48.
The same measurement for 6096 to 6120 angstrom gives 2.27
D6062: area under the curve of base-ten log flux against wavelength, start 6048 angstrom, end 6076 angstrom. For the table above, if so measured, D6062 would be 29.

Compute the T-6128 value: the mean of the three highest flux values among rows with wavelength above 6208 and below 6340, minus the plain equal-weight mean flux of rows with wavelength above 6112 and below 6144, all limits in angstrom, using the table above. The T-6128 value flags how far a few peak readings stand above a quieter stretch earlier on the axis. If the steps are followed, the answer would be 3.6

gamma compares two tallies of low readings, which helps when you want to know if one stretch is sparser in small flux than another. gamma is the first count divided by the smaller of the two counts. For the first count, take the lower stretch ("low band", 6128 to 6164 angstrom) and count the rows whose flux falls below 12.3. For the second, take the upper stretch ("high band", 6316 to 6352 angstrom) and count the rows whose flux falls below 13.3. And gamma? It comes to 6.0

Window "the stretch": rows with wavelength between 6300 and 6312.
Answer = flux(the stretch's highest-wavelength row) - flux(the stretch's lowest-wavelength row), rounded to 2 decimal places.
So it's -0.40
